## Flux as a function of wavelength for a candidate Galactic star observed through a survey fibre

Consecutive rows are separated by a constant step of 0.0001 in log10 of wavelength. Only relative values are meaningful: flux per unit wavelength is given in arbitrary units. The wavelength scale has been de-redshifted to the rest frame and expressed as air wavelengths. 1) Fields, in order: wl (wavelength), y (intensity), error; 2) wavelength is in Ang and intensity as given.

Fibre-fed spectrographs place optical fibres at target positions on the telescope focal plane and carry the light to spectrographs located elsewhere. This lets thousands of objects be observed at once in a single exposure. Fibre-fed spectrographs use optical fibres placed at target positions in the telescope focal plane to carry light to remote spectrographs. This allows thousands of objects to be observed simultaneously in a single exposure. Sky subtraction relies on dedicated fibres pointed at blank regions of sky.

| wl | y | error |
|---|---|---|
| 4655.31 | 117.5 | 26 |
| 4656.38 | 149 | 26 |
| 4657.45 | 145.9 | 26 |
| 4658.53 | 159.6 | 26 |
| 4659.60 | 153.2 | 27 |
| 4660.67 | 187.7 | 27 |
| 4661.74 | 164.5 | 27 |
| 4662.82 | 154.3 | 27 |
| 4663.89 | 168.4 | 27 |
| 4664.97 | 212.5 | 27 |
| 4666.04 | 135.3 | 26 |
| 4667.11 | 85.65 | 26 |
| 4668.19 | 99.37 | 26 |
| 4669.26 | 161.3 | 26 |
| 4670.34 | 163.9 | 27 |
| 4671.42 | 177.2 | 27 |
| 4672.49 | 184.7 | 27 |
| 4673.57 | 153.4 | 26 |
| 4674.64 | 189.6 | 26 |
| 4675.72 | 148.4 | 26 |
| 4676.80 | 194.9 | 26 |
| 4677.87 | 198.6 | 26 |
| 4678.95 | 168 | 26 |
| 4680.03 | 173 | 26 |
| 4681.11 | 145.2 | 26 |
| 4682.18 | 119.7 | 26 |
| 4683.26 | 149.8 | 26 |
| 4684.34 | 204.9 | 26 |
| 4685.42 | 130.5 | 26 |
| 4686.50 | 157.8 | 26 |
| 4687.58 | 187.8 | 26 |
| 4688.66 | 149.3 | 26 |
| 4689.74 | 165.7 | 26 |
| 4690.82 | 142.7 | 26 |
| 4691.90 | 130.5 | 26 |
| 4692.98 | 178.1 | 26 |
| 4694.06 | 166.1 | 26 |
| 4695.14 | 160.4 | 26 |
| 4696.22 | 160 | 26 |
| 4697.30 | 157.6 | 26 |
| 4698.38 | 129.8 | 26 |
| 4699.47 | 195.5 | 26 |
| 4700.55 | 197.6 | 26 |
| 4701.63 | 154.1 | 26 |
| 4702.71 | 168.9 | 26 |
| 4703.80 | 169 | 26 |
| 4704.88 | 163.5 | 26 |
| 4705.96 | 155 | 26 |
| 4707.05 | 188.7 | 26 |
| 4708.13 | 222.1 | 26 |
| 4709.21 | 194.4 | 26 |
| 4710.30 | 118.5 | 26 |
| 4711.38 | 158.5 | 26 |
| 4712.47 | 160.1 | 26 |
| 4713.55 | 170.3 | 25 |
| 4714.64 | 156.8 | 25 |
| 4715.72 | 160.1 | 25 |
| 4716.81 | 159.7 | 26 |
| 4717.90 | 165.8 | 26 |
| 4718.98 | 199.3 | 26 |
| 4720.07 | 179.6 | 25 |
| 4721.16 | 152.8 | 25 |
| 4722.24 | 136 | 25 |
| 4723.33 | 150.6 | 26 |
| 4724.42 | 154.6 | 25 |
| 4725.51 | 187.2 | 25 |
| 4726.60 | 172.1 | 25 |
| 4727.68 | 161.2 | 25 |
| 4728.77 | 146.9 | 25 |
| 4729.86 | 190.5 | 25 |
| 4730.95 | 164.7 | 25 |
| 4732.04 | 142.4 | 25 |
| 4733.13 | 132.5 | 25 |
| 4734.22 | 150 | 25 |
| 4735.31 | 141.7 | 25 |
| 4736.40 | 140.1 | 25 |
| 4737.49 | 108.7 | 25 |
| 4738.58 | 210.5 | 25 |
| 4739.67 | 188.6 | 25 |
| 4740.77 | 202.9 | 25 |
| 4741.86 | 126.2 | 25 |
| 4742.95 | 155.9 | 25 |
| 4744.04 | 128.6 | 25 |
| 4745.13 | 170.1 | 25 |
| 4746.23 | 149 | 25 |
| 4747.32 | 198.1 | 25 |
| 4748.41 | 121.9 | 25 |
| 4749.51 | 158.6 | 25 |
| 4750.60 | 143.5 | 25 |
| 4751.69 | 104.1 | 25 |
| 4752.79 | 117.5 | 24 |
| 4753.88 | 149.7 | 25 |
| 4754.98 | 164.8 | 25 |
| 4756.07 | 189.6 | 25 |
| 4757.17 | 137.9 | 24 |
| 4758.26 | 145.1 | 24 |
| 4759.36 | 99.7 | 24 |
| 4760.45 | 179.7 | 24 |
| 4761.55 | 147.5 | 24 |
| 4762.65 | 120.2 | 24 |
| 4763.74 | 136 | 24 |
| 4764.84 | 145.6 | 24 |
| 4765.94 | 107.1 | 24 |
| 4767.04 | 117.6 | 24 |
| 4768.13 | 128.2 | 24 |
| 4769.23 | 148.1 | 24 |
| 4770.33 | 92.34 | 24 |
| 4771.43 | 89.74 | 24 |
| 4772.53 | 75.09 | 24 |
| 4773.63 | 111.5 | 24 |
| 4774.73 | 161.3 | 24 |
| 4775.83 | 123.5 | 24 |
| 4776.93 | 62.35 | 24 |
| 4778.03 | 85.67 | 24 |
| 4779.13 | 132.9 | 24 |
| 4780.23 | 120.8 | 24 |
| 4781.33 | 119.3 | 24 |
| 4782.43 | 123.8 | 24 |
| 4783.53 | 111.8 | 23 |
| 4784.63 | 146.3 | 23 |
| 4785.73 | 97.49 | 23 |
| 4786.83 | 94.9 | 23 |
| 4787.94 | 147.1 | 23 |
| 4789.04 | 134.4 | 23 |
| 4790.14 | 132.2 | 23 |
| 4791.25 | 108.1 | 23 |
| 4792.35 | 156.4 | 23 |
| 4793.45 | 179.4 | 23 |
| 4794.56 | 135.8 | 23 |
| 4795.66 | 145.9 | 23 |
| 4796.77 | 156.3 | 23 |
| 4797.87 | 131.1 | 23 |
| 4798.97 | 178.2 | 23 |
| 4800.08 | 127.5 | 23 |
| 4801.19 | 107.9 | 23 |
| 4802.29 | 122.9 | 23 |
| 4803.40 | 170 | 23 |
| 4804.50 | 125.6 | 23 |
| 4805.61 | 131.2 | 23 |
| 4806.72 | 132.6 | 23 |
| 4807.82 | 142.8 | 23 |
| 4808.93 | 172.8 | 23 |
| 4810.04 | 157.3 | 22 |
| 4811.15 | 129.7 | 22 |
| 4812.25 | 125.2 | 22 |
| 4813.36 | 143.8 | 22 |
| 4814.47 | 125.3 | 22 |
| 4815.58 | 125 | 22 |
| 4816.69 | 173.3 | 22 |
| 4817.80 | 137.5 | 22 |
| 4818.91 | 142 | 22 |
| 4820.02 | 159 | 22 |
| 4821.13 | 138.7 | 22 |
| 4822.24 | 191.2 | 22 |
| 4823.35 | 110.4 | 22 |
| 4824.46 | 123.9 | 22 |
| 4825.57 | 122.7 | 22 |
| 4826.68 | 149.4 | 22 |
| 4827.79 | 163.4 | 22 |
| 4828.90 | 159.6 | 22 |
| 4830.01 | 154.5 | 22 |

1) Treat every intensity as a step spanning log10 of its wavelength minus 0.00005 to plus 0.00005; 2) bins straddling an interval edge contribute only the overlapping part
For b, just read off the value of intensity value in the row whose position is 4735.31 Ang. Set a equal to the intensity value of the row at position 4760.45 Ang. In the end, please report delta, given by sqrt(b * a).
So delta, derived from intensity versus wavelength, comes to 160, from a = 179.7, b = 141.7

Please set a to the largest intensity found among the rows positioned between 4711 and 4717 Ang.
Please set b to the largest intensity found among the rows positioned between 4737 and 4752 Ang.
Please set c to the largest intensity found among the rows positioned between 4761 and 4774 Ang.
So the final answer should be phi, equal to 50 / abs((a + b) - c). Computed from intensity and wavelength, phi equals 0.215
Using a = 170.3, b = 210.5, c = 148.1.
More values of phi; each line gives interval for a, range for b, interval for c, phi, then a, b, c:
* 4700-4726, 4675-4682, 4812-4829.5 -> 0.218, 222.1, 198.6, 191.2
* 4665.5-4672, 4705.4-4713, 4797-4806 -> 0.226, 177.2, 222.1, 178.2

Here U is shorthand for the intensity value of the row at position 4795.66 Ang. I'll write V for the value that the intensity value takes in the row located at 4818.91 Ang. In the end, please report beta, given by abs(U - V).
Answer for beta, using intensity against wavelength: 4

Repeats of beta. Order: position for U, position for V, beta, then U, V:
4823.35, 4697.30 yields 47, 110.4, 157.6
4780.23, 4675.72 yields 28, 120.8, 148.4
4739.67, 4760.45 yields 9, 188.6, 179.7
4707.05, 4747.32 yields 9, 188.7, 198.1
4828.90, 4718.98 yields 40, 159.6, 199.3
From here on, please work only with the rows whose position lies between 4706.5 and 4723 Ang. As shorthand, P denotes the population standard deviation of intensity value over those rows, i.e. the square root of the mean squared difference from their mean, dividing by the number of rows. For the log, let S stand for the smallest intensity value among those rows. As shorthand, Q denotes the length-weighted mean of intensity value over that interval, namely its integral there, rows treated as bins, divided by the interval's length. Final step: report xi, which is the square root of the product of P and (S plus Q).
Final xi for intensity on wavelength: 84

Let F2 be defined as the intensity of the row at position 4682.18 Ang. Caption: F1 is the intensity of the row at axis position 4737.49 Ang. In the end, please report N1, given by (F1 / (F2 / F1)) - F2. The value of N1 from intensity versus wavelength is -21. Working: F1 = 108.7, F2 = 119.7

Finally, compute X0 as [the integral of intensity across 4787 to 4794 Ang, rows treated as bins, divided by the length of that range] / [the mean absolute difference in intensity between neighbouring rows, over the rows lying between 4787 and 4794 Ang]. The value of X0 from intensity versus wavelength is 6.4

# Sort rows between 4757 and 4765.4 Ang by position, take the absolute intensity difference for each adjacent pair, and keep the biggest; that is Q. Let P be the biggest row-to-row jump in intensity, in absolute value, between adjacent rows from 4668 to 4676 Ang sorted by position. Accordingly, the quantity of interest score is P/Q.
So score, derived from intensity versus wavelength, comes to 0.77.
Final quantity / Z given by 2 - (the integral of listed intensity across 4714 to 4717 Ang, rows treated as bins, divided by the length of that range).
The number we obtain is -157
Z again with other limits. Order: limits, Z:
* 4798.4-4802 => -135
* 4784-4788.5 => -119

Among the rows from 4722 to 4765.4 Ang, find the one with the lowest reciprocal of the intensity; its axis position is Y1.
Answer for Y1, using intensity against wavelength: 4738.58 Ang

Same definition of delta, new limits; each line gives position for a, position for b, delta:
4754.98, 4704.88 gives 164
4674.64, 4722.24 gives 161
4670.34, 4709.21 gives 178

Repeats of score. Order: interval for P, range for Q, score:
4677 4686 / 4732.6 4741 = 0.73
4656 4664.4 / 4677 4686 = 0.46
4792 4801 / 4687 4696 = 1.07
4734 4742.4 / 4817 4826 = 1.26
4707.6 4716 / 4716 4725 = 2.27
